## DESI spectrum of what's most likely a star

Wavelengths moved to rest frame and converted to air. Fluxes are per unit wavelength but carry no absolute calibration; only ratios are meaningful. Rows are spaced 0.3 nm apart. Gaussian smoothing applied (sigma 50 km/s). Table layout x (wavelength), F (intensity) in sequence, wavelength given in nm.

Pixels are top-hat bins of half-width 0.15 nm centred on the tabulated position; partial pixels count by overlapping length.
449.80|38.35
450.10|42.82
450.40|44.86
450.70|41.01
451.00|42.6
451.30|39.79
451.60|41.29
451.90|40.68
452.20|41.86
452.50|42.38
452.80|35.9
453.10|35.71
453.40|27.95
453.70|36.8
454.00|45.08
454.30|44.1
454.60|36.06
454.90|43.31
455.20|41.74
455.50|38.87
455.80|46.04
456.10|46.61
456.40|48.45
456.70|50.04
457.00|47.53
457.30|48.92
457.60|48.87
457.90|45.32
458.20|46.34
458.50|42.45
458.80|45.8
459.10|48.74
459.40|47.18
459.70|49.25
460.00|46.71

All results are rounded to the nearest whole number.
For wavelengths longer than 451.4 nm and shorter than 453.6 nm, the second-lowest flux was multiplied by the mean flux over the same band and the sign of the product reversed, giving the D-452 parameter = -1356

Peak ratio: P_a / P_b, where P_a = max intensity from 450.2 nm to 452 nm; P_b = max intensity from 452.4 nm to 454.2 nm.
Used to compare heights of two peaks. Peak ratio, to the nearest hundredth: 1.00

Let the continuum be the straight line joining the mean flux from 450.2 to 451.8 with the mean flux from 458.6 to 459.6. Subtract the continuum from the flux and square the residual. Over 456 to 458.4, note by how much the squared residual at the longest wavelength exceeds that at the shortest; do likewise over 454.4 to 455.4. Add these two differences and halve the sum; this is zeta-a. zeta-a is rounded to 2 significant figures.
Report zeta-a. -30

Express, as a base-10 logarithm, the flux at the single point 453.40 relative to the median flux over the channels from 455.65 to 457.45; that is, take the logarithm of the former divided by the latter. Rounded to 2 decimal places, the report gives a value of -0.23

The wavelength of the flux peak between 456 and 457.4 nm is 456.70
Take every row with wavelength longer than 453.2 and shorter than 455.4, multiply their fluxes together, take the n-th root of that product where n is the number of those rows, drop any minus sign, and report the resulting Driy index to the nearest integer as 39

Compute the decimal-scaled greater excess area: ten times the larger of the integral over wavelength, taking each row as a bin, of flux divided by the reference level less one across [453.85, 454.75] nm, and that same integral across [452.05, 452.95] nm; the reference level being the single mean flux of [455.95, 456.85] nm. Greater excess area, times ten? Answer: -1.2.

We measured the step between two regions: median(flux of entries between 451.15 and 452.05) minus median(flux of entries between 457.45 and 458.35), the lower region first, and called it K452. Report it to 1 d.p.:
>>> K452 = -5.7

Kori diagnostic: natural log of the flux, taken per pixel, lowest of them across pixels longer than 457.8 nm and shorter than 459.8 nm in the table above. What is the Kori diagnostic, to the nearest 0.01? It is 3.75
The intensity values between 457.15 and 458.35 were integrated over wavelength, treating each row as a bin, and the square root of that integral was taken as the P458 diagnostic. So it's 7.5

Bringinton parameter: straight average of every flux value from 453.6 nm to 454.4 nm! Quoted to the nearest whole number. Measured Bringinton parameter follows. 42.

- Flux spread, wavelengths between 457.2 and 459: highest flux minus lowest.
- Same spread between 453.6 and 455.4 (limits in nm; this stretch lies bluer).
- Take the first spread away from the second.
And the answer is 3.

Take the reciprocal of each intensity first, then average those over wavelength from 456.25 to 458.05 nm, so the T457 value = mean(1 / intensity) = 0.0208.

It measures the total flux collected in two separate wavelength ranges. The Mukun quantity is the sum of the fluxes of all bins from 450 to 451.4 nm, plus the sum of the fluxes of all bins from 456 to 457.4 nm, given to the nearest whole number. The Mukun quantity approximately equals 453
